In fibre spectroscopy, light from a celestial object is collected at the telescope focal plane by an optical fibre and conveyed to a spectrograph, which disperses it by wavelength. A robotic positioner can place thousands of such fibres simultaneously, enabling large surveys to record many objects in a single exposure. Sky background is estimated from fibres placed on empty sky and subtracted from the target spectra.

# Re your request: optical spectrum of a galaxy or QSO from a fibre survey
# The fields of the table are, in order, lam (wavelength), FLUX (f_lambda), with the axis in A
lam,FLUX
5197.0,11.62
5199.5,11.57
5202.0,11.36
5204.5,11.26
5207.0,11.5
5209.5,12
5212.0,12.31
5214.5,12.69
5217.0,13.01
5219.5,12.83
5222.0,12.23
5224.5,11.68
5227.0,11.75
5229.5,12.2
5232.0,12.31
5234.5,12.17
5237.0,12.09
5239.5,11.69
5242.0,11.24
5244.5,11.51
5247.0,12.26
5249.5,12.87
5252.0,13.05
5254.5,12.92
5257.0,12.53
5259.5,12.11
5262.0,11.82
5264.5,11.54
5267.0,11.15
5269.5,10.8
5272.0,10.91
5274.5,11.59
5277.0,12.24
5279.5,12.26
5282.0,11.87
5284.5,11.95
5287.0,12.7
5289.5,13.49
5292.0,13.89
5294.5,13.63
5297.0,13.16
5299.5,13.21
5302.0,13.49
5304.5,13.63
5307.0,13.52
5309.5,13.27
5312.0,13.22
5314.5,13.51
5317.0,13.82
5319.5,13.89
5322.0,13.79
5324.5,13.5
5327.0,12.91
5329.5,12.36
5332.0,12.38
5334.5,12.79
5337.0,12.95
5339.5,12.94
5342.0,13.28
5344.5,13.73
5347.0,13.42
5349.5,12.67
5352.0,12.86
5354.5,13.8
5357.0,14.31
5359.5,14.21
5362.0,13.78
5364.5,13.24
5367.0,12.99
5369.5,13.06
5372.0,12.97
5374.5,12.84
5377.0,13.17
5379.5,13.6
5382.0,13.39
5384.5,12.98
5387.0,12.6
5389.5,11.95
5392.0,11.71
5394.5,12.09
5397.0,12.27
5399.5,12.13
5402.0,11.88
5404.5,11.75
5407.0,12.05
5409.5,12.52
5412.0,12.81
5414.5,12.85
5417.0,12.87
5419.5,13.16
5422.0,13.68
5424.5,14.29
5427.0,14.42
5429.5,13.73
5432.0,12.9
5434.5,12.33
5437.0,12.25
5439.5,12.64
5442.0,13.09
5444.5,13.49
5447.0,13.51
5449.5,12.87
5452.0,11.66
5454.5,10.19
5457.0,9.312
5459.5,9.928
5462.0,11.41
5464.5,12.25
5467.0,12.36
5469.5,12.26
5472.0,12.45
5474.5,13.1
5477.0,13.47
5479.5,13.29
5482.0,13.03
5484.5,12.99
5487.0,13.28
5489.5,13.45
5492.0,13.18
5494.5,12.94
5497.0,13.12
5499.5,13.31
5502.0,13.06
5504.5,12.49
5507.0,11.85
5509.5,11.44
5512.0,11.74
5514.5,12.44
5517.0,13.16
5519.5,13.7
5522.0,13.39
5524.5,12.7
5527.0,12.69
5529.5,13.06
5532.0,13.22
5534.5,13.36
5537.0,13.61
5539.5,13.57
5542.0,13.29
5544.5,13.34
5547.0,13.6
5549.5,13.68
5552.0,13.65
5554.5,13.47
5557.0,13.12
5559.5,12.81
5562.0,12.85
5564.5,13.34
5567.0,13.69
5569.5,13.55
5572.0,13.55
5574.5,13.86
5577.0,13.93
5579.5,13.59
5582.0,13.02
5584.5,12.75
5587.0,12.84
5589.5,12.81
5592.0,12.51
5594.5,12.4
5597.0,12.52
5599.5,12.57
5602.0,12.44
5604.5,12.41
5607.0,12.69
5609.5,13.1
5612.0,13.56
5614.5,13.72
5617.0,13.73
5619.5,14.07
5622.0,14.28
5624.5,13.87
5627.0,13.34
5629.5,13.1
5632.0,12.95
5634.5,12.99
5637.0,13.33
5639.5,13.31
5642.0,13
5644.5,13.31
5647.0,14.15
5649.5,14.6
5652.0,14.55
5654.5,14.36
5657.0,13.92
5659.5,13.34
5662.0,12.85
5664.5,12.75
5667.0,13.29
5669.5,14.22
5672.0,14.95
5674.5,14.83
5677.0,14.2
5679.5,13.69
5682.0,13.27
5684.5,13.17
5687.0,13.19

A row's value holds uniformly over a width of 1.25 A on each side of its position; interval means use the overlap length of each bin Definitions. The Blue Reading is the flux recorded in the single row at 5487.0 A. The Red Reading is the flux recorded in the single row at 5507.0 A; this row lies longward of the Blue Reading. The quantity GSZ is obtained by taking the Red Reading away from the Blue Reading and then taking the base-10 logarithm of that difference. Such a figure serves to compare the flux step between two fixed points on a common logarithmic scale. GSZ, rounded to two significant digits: 0.16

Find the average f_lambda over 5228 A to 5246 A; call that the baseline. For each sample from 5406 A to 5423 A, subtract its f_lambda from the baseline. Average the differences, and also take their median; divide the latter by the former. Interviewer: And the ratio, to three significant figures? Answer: 1.00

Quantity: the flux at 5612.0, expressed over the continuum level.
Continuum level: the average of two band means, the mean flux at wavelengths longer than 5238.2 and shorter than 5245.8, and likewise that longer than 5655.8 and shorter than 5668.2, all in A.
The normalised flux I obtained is 1.10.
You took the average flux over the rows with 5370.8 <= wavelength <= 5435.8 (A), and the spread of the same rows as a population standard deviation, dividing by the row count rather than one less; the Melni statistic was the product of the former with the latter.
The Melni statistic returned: 9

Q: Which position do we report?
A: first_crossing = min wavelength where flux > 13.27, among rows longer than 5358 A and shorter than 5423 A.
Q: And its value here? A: 5359.5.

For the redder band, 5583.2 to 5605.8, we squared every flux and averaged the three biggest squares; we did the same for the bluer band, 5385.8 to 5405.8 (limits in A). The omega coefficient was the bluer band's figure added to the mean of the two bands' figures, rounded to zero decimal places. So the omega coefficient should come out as 310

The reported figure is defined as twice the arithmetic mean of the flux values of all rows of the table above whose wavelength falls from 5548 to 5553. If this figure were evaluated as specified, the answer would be 27.3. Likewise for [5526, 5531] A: 25.8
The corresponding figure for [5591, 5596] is 24.9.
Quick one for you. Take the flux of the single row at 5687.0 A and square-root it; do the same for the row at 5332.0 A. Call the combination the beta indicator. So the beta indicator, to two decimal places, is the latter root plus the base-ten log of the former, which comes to 4.08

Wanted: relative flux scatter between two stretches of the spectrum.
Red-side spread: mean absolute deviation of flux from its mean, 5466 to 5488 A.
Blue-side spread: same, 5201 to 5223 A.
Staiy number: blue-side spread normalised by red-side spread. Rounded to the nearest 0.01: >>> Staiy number 1.44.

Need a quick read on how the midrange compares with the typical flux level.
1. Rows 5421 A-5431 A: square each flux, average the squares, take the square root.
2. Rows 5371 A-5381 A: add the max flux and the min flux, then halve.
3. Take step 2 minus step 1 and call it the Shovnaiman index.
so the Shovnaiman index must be -0.8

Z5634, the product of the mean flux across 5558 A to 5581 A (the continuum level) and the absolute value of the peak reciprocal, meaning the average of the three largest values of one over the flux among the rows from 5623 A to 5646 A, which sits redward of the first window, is 1.04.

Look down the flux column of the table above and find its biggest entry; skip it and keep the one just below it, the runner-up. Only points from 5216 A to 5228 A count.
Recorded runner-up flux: 12.83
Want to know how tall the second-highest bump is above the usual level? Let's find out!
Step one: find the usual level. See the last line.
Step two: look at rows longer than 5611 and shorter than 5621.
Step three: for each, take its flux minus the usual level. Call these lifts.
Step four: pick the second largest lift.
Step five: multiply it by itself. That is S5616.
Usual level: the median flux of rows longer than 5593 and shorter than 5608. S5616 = 1.6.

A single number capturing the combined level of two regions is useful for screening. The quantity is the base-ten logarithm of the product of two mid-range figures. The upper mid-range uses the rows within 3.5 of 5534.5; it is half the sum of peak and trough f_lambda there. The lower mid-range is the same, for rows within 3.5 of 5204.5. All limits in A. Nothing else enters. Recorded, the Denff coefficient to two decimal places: 2.18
